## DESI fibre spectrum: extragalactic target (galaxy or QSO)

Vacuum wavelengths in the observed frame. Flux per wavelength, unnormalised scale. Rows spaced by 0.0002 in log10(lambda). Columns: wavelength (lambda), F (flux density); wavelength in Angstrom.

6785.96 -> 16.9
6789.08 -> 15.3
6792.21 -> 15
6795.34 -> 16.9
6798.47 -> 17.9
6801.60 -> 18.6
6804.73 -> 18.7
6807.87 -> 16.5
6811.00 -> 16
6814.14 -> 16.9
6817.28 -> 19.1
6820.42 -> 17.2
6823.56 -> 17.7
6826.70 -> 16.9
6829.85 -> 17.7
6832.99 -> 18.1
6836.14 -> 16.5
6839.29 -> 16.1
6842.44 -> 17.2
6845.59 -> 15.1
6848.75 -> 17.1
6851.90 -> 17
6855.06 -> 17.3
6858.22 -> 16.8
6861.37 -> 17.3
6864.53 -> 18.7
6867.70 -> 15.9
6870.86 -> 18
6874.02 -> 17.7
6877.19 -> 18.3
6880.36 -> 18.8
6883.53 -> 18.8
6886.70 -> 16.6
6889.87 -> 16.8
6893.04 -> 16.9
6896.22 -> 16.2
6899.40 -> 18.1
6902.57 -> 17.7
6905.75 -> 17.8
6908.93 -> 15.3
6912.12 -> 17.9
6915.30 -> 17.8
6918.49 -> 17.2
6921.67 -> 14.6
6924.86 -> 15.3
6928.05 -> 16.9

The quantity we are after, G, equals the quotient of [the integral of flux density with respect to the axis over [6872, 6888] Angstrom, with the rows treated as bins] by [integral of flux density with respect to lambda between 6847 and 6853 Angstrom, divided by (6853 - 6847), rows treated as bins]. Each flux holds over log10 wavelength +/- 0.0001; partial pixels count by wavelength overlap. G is 17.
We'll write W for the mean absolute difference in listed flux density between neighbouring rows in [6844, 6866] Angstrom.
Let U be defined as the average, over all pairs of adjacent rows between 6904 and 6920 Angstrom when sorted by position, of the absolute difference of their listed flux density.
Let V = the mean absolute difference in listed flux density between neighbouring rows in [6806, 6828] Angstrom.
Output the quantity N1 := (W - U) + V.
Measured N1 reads 0.48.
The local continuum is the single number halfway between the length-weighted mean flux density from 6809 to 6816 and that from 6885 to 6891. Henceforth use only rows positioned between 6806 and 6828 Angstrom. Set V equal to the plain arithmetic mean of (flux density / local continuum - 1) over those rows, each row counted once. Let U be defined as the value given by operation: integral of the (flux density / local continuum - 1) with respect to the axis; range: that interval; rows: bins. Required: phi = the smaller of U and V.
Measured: 0.032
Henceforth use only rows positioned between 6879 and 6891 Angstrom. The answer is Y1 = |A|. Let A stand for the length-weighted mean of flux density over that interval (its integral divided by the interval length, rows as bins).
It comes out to 17.8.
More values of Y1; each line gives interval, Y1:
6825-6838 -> 17.3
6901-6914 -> 17.2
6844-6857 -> 16.6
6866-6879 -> 17.5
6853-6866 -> 17.5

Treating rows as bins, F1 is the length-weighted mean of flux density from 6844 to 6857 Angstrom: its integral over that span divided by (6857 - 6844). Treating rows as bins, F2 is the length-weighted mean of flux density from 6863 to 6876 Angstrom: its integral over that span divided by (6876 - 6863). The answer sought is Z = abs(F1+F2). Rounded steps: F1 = 16.6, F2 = 17.59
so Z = 34.2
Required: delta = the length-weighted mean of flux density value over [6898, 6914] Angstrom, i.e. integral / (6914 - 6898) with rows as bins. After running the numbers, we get 17.4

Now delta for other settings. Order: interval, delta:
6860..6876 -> 17.5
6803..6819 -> 17.4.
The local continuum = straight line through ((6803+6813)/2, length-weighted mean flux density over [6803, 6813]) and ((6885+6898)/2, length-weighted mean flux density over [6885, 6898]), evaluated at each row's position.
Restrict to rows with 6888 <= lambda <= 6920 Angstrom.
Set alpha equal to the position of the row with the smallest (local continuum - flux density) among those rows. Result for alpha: 6899.40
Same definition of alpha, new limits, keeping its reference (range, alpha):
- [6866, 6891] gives 6883.53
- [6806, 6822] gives 6817.28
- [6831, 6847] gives 6832.99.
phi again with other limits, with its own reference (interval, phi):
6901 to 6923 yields 0.015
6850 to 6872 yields 0.038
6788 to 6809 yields 0.020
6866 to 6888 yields 0.065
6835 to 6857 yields -0.045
